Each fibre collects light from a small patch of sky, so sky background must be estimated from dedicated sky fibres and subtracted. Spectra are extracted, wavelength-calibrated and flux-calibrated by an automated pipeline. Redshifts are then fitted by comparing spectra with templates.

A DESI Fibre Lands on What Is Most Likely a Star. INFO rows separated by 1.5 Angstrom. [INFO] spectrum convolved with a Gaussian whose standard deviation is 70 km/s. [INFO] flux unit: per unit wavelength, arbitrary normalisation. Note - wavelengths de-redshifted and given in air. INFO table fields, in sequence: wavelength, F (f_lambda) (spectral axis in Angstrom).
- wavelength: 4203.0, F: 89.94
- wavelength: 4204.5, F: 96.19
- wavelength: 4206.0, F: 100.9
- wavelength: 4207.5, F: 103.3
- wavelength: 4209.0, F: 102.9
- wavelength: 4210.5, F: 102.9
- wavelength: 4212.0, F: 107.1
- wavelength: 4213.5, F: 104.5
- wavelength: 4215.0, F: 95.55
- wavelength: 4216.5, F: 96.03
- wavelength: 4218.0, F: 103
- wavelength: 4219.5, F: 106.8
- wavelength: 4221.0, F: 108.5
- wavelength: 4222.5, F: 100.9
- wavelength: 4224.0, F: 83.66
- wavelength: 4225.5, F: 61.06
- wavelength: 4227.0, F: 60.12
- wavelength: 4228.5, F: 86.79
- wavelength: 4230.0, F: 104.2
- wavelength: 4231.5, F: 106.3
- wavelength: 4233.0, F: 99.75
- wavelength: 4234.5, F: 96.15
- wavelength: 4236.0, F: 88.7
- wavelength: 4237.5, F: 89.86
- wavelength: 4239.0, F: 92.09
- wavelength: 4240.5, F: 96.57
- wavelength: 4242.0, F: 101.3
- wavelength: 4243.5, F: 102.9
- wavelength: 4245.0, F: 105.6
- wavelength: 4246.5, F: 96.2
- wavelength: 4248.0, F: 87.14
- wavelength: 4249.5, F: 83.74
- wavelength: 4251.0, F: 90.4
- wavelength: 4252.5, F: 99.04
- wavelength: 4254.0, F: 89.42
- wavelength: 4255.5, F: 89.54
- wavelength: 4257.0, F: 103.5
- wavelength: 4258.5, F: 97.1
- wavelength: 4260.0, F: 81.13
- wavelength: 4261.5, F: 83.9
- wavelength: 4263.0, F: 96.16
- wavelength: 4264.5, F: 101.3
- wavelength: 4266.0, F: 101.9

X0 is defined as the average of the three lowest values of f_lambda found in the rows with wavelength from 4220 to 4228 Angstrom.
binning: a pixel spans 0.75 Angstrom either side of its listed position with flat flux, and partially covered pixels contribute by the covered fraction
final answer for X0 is 68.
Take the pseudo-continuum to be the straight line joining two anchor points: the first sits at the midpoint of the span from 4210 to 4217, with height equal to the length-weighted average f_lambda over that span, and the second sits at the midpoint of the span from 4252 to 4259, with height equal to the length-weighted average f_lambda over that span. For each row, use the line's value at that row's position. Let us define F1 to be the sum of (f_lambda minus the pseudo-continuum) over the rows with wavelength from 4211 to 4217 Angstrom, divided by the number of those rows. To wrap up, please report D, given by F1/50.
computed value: -0.01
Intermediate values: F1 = -0.4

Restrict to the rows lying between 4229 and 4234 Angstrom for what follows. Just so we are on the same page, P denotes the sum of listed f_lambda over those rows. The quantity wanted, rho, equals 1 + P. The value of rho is 311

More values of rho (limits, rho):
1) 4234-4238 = 276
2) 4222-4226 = 247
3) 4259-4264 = 262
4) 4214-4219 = 296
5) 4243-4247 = 306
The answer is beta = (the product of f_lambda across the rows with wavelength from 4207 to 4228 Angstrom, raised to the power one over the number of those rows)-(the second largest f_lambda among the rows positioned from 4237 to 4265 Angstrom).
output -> -10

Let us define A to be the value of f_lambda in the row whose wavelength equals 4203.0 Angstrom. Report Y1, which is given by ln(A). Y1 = 4.50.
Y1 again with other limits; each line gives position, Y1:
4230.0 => 4.65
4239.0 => 4.52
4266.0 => 4.62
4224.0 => 4.43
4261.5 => 4.43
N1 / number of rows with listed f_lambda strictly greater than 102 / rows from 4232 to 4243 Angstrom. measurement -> 0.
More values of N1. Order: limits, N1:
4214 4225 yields 3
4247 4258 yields 1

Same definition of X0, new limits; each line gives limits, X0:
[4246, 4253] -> 87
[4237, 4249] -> 90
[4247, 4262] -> 83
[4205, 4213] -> 102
